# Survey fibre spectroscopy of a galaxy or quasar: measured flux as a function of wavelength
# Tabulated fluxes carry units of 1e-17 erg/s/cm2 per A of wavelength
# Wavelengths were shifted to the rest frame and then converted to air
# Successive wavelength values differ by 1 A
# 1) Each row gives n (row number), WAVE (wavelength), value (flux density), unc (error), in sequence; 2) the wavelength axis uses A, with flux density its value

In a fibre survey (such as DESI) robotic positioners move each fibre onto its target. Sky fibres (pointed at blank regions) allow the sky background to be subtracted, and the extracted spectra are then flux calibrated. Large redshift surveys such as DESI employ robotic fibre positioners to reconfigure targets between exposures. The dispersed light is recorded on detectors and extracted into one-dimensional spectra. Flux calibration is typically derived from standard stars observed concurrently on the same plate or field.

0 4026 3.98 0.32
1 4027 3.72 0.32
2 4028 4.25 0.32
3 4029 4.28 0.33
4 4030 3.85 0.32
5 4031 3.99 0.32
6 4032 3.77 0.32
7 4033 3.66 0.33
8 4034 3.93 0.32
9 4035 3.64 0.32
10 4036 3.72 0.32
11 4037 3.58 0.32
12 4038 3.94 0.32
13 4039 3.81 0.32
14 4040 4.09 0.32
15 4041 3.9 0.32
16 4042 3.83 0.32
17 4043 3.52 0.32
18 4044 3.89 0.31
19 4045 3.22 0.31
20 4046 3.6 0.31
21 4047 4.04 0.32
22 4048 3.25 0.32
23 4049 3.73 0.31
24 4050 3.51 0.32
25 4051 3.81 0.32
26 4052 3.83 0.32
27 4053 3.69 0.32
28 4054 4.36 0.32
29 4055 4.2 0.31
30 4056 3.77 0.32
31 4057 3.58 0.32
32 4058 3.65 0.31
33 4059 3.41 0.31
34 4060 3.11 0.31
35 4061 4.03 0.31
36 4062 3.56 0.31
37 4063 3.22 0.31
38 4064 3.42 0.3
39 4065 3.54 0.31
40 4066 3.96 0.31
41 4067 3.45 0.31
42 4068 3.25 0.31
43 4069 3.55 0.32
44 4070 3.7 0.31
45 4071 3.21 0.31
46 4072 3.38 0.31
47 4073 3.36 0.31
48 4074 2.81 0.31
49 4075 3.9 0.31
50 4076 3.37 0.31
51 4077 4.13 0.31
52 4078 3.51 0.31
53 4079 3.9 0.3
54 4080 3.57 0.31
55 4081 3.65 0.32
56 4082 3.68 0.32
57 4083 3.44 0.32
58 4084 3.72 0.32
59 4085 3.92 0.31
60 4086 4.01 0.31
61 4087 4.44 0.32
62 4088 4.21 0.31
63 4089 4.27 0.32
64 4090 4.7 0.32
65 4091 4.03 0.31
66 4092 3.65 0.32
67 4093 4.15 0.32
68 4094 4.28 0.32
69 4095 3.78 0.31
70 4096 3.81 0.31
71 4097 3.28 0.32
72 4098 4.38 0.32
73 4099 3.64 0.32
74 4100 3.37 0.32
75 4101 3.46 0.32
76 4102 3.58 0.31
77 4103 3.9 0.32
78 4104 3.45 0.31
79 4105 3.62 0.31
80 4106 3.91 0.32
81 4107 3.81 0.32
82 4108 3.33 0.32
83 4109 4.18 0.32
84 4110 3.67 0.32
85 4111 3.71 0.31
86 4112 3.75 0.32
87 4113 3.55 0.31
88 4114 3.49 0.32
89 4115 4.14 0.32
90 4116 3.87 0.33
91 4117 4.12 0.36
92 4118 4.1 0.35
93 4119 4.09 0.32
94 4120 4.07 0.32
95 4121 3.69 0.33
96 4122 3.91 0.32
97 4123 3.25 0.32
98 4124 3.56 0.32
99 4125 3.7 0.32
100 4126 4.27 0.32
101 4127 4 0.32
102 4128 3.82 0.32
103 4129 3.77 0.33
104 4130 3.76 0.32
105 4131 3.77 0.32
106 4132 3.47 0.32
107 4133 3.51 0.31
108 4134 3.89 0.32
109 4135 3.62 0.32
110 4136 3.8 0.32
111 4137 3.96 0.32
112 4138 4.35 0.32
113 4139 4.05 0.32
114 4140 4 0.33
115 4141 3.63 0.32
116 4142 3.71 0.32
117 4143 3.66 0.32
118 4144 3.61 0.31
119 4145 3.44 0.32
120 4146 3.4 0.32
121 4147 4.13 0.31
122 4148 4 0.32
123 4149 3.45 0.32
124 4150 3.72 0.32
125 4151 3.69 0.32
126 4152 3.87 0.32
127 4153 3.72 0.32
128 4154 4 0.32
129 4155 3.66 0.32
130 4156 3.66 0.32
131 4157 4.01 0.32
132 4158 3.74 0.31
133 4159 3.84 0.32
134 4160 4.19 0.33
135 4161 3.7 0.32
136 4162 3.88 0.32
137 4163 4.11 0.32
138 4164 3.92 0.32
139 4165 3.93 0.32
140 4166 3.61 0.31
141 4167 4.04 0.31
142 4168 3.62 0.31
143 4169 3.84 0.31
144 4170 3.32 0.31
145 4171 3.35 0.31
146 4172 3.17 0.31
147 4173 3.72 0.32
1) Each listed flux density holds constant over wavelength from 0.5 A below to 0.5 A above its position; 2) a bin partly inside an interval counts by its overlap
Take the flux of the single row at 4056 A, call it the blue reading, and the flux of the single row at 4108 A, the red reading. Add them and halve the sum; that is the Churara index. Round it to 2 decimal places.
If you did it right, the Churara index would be 3.55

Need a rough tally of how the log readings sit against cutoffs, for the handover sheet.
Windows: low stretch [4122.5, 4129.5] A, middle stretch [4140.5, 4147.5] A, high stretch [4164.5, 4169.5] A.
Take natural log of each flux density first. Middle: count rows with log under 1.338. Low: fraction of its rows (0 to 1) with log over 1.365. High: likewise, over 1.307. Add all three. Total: 6.9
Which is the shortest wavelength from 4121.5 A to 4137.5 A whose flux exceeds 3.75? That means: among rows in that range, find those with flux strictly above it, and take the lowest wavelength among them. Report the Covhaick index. 4122 A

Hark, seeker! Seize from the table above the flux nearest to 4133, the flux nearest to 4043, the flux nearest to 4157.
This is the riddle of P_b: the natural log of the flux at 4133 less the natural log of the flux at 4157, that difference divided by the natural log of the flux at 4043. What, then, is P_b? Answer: -0.11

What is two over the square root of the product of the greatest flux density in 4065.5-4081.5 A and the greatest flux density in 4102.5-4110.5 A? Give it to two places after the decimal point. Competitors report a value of 0.48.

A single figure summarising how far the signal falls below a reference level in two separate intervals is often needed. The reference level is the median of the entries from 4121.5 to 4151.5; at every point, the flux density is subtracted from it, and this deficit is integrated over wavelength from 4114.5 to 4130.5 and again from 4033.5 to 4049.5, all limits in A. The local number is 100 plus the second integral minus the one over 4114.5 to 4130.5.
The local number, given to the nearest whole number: 102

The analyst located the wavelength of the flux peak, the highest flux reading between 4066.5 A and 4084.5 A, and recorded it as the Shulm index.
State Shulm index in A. 4077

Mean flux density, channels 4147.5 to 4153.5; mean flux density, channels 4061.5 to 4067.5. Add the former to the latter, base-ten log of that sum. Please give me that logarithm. 0.861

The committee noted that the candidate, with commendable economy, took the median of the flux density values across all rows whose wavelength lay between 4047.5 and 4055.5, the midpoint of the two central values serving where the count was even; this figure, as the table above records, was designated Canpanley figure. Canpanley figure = 3.77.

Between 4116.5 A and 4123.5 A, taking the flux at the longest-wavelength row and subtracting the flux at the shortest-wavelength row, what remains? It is -0.87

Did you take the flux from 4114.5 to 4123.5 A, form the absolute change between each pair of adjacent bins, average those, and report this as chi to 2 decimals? 0.23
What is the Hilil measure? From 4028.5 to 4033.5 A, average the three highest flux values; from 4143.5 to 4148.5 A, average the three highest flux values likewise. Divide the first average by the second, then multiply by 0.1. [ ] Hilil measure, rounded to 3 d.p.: 0.103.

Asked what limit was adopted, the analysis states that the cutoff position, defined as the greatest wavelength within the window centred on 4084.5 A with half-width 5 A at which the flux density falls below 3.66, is 4083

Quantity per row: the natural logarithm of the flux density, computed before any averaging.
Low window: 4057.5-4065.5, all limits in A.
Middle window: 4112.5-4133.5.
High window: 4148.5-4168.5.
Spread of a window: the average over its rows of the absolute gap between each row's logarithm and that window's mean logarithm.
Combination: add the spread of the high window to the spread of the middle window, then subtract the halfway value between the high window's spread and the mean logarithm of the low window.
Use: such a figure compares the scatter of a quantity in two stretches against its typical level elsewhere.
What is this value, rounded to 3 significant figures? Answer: -0.544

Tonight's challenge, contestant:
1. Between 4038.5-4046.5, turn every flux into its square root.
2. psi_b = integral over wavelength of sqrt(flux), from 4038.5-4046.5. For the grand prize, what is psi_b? 15.4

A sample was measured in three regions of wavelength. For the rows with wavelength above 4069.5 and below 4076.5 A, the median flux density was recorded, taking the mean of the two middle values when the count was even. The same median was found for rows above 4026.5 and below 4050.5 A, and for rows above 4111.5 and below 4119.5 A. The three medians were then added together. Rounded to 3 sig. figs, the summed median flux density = 11.1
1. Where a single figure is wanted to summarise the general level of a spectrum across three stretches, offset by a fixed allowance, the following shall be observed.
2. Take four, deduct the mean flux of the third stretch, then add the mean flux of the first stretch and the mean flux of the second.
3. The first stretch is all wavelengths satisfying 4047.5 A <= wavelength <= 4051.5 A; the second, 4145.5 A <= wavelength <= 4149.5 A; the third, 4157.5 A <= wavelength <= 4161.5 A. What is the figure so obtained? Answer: 7.45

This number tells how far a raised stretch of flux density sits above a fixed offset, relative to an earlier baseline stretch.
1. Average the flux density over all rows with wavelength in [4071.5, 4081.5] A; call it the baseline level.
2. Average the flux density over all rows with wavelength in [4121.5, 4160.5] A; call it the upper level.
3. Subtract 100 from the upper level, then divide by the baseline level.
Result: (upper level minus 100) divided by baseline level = -27.0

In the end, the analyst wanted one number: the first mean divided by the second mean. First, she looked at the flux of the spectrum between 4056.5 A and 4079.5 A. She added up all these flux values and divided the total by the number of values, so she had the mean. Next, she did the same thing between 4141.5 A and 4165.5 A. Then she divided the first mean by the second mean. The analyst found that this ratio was 0.928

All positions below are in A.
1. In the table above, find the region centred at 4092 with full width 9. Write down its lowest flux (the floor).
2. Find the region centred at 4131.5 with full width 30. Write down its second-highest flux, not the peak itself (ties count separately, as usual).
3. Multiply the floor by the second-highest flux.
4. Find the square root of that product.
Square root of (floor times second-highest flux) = 3.95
